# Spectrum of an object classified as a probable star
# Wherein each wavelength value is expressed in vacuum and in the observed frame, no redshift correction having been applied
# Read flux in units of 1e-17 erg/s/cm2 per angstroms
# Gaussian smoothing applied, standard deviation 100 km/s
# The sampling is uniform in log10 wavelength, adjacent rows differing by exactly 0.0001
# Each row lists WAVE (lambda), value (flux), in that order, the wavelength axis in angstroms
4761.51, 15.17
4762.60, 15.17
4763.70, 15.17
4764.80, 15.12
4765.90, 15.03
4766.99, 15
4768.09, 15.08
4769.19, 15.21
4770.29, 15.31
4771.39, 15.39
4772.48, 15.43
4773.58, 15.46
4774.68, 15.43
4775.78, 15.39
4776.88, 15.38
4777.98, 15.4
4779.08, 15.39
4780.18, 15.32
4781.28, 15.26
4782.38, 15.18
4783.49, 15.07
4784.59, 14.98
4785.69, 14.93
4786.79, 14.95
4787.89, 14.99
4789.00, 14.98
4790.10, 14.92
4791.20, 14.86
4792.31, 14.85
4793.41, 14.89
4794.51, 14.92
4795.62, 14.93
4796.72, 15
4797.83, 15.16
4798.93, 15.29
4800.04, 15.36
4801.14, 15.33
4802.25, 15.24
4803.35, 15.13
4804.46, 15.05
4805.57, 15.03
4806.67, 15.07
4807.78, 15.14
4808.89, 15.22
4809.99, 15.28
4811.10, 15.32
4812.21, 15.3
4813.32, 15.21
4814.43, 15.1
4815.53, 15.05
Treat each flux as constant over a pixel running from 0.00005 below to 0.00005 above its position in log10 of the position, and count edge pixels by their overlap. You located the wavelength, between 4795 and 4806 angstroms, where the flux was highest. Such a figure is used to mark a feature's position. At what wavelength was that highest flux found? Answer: 4800.04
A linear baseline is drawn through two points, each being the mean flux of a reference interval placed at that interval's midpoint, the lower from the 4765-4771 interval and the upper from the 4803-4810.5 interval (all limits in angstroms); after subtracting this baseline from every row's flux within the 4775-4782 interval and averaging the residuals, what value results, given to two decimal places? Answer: 0.23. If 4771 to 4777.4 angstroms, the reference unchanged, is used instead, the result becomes 0.29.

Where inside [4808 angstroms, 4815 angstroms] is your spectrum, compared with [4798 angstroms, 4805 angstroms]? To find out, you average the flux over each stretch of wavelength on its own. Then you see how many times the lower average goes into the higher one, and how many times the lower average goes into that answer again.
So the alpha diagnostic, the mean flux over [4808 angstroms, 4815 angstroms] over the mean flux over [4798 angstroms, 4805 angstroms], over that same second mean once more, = 0.0657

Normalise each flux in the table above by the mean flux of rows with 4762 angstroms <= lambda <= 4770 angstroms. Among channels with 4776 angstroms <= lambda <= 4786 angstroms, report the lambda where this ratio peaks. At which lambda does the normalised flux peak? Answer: 4777.98 angstroms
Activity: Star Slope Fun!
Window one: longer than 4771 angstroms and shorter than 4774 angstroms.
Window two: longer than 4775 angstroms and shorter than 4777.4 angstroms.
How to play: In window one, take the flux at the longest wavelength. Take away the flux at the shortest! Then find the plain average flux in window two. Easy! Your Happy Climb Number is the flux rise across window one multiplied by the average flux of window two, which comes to 1.1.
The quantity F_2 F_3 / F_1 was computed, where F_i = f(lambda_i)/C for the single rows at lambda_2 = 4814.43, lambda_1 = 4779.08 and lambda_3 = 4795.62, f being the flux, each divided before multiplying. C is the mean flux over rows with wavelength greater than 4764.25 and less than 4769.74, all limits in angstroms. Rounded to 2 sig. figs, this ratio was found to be 0.97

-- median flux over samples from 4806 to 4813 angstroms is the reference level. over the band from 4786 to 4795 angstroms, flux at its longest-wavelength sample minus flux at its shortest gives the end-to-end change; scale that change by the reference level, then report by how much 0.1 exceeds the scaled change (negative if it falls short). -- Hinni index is 0.102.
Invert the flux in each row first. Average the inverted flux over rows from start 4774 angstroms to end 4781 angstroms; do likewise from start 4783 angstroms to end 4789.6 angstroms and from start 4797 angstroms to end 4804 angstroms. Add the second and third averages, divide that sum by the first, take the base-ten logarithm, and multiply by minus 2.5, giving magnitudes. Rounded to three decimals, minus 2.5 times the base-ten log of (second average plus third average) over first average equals -0.772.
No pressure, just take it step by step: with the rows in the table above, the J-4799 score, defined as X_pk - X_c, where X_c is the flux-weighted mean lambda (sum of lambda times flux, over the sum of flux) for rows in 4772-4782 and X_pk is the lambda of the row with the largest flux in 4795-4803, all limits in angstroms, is 23.2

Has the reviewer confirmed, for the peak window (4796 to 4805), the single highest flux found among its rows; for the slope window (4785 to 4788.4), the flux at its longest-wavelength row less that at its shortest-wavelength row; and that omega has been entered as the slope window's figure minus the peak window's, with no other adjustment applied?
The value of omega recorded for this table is -15.3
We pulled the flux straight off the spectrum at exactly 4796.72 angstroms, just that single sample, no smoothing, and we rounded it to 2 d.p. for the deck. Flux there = 15.00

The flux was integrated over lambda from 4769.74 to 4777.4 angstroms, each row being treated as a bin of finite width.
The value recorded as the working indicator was 118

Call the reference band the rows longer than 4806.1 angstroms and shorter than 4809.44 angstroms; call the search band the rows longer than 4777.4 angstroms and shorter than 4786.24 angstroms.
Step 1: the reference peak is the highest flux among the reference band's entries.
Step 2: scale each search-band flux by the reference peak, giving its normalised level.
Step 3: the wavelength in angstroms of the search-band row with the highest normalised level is 4777.98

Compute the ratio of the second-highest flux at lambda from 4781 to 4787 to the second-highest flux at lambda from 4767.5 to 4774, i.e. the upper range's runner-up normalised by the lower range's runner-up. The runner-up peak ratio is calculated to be 0.98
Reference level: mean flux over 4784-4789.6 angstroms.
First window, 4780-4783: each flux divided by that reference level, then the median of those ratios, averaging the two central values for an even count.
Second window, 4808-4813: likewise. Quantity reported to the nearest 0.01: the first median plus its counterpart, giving 2.04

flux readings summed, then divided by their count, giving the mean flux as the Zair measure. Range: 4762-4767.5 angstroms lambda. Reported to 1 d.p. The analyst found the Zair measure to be 15.1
